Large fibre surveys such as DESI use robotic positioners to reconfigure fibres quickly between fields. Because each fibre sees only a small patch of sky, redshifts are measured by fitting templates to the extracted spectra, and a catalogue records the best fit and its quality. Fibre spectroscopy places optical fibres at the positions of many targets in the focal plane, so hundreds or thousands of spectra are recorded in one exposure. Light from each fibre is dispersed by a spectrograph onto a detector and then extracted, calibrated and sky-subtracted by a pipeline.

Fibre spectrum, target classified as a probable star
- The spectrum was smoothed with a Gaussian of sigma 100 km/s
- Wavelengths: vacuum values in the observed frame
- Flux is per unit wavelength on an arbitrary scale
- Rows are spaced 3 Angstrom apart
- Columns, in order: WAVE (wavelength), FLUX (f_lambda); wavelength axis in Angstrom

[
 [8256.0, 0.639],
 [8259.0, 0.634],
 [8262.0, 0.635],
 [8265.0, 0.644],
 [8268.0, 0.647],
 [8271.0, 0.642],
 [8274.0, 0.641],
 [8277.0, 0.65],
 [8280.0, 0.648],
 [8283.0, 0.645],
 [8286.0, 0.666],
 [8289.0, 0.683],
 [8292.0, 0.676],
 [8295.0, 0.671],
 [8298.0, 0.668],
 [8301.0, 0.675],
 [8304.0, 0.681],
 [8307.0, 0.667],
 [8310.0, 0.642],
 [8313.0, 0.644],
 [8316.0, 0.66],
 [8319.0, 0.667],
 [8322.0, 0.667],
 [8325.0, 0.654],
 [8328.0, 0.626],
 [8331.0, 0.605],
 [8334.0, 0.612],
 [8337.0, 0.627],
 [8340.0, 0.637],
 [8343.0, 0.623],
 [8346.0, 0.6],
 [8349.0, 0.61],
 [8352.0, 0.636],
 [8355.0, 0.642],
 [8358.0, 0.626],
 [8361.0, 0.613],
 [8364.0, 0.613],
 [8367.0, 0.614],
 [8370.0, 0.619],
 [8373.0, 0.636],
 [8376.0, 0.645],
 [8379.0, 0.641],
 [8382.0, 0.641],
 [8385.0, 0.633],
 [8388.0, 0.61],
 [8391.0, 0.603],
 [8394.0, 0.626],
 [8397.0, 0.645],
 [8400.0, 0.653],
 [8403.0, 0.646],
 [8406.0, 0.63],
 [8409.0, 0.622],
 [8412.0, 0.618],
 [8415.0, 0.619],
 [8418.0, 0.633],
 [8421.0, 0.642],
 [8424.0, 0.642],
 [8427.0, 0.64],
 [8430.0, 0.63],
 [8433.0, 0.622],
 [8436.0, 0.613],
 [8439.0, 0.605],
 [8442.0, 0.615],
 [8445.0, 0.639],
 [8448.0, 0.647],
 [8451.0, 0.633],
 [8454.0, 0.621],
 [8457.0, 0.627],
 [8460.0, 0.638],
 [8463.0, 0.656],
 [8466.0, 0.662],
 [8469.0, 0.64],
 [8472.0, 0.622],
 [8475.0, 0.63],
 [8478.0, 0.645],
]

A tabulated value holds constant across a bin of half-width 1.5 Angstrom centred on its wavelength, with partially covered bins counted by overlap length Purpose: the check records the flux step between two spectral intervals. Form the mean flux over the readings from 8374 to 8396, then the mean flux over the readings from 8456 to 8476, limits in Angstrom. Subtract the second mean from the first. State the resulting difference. -0.011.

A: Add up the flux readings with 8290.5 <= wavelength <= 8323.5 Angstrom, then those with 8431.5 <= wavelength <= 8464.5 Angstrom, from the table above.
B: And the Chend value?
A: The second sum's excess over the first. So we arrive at -0.40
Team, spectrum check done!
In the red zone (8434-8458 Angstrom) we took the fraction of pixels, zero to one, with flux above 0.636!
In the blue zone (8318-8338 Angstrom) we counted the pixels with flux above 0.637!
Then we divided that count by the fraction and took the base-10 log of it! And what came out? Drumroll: 1.08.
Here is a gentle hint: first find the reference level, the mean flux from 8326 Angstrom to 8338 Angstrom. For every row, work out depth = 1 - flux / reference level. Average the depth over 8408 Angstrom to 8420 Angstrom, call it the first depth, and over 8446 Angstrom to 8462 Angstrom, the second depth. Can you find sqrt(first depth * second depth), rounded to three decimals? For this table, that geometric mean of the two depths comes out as 0.015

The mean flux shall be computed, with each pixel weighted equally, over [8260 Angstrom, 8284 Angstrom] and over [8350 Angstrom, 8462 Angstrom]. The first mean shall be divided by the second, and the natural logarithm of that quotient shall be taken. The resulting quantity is 0.023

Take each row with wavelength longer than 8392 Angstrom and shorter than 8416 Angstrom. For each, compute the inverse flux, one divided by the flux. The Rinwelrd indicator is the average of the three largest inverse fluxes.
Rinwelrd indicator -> 1.61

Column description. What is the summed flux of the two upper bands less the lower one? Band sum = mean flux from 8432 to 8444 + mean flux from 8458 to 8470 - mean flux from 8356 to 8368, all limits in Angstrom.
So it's 0.65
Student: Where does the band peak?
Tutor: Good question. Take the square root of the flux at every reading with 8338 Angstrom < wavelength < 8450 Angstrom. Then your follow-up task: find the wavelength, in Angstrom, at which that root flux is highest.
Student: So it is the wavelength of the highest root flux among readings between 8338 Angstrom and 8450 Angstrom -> 8400.0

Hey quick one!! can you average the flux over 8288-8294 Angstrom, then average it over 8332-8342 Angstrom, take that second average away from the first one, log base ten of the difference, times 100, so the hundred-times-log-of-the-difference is -127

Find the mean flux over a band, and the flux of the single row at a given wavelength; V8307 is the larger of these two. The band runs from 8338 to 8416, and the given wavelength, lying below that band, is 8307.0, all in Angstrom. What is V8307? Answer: 0.667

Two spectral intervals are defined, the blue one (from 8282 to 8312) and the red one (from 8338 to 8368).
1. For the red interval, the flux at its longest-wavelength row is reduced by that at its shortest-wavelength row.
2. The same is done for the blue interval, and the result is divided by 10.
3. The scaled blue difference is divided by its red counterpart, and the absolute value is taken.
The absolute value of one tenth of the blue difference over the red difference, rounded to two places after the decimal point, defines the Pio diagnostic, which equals 0.01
